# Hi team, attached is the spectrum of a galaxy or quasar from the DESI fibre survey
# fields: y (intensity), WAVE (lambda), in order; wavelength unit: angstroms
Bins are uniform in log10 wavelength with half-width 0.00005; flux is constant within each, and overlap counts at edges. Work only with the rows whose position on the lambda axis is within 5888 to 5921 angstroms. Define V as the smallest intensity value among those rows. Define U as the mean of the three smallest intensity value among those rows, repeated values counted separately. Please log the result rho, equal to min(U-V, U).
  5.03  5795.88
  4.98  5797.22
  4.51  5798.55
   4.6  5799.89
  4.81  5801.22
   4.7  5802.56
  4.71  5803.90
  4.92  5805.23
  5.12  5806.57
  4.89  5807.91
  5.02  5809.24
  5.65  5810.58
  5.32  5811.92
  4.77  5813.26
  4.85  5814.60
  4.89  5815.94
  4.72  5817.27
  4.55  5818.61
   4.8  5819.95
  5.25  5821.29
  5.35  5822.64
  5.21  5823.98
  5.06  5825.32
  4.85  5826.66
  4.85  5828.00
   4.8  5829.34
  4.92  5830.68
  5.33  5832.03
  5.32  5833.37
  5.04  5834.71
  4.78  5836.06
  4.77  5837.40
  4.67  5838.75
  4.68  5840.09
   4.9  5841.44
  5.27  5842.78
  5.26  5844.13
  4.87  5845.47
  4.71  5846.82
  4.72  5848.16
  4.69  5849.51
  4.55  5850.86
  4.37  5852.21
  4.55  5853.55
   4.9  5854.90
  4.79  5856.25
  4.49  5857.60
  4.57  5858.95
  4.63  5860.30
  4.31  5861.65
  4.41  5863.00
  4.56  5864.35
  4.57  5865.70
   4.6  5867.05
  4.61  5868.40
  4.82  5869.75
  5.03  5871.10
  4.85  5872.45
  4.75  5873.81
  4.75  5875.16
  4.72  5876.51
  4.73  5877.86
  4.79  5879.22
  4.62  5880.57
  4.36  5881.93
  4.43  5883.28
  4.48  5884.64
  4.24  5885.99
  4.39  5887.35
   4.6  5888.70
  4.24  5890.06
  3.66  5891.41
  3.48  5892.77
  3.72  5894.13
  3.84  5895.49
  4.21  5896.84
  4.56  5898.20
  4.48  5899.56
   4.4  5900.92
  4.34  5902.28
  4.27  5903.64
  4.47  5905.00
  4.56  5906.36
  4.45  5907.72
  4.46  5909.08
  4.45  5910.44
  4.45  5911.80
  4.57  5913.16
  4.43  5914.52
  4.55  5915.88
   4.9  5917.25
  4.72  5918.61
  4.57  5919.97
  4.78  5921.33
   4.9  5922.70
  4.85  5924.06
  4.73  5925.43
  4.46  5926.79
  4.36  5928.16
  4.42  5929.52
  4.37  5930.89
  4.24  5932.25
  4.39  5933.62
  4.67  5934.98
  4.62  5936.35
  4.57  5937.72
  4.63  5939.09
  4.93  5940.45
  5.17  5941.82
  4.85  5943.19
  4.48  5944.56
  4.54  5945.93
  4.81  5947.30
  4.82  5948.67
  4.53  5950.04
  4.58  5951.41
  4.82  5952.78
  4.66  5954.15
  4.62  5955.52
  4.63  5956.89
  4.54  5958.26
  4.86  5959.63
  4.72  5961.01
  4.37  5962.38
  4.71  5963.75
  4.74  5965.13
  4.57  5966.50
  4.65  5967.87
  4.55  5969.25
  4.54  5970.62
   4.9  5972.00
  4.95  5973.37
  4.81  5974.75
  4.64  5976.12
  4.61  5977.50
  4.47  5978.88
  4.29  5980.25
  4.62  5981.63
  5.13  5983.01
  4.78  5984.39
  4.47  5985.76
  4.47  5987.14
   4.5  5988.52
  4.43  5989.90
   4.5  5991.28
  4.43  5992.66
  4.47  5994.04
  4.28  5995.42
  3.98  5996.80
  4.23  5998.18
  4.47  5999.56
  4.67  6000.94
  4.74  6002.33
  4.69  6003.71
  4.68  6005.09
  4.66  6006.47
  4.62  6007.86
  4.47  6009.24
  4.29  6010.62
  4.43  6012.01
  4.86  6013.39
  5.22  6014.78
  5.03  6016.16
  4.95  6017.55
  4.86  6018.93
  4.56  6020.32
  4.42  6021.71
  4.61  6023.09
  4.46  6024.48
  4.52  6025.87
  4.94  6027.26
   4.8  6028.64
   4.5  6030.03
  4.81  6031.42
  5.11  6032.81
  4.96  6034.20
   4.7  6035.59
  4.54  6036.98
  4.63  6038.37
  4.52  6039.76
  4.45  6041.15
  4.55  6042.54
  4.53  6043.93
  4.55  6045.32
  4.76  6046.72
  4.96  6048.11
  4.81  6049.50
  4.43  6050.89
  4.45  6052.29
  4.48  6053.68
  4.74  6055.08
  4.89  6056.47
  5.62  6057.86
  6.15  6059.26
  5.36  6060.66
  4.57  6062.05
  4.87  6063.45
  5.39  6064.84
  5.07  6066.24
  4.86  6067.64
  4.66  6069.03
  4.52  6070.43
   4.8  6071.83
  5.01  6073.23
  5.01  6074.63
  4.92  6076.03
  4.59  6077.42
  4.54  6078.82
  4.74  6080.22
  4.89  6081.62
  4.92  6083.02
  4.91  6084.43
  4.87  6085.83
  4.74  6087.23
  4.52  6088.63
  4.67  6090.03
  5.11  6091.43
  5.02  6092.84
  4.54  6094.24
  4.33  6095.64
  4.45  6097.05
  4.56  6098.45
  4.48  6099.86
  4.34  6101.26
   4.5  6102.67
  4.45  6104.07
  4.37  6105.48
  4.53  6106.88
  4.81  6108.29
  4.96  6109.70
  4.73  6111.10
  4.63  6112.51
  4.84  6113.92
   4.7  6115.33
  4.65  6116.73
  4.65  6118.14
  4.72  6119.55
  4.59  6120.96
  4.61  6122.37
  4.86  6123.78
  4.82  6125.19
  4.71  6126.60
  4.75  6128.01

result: 0.14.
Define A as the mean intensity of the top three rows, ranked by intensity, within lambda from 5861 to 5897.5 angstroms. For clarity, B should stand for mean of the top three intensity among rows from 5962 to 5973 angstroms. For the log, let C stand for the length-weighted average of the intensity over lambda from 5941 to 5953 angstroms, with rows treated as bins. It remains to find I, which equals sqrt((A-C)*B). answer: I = 0.90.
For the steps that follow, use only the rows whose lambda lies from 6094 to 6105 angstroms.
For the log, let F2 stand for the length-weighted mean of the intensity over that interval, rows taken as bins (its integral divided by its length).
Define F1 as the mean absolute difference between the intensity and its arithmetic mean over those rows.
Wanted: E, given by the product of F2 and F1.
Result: 0.28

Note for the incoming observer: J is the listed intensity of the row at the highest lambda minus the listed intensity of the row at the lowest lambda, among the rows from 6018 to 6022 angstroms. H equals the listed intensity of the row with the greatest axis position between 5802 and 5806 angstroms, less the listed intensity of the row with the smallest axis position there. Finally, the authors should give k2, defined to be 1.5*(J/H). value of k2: -3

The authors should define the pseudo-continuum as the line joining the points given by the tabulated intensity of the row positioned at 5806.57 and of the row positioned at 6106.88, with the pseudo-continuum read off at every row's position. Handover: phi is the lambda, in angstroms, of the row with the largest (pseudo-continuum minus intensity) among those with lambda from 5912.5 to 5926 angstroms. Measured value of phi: 5914.52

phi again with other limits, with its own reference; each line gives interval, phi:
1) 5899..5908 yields 5903.64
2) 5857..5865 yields 5861.65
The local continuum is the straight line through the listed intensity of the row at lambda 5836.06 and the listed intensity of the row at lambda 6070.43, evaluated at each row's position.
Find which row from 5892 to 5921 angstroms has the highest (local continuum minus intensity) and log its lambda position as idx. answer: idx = 5892.77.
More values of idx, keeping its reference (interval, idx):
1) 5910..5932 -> 5928.16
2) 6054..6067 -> 6062.05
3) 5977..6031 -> 5996.80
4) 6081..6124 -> 6095.64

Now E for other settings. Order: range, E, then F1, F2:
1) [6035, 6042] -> 0.35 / 0.078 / 4.57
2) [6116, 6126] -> 0.40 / 0.086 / 4.70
